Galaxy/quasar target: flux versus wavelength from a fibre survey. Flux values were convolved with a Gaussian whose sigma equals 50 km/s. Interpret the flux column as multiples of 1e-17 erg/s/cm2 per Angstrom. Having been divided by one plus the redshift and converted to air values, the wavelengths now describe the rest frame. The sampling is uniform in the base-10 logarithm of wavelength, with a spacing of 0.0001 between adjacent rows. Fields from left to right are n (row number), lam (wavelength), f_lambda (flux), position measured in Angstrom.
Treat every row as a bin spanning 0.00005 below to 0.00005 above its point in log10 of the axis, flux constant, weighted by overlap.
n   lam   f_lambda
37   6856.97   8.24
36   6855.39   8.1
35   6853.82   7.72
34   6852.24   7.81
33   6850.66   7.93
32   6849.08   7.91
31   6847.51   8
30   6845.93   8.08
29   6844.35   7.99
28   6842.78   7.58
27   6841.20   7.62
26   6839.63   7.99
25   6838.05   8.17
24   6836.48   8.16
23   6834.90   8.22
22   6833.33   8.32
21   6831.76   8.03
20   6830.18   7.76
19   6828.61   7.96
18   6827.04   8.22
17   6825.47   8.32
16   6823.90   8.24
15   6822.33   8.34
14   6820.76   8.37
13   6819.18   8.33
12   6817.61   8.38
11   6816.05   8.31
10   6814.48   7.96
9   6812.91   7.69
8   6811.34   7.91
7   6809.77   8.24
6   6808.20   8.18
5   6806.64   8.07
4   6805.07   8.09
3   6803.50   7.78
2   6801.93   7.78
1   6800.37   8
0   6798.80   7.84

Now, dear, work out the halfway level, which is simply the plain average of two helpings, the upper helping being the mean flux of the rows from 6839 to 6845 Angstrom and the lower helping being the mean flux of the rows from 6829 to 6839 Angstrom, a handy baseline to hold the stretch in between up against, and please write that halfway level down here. 7.95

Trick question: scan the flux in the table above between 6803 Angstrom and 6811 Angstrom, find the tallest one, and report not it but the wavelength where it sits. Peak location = 6809.77 Angstrom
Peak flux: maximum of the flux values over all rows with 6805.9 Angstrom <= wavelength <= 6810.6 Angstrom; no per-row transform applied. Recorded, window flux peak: 8.24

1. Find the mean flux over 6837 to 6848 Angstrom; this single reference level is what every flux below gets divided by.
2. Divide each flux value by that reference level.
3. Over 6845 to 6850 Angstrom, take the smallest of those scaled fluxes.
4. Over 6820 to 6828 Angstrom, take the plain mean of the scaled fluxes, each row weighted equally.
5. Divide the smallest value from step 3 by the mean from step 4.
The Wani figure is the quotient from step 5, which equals 0.95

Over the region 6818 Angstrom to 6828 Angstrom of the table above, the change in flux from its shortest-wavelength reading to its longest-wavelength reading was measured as -0.1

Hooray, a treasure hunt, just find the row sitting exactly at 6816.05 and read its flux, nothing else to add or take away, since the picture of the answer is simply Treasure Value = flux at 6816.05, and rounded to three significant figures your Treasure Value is 8.31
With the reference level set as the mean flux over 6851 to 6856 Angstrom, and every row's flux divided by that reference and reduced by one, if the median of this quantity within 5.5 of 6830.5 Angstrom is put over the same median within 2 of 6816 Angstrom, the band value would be 0.79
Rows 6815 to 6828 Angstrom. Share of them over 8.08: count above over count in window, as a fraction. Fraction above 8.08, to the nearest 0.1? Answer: 1.0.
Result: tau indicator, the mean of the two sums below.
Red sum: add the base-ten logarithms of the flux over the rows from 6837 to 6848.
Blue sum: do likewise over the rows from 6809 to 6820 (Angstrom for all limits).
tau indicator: 6.33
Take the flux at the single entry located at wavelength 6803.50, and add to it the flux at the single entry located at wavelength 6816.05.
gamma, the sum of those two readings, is 16.1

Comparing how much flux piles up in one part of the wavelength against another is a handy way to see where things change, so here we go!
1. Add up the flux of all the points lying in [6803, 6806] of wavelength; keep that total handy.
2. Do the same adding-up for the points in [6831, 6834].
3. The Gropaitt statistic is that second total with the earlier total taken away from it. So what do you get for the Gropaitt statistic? 0.5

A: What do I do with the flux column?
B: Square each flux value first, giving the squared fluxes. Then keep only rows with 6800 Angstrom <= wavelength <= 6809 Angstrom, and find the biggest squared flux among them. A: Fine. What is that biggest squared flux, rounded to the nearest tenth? 66.9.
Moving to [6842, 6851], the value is 65.3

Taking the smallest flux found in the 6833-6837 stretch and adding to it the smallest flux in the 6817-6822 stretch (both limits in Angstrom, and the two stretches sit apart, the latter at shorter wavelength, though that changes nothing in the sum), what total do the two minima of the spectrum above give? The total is 16.5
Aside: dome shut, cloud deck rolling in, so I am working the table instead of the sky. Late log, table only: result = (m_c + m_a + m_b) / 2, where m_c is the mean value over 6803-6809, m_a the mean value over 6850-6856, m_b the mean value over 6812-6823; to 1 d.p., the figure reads 12.1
